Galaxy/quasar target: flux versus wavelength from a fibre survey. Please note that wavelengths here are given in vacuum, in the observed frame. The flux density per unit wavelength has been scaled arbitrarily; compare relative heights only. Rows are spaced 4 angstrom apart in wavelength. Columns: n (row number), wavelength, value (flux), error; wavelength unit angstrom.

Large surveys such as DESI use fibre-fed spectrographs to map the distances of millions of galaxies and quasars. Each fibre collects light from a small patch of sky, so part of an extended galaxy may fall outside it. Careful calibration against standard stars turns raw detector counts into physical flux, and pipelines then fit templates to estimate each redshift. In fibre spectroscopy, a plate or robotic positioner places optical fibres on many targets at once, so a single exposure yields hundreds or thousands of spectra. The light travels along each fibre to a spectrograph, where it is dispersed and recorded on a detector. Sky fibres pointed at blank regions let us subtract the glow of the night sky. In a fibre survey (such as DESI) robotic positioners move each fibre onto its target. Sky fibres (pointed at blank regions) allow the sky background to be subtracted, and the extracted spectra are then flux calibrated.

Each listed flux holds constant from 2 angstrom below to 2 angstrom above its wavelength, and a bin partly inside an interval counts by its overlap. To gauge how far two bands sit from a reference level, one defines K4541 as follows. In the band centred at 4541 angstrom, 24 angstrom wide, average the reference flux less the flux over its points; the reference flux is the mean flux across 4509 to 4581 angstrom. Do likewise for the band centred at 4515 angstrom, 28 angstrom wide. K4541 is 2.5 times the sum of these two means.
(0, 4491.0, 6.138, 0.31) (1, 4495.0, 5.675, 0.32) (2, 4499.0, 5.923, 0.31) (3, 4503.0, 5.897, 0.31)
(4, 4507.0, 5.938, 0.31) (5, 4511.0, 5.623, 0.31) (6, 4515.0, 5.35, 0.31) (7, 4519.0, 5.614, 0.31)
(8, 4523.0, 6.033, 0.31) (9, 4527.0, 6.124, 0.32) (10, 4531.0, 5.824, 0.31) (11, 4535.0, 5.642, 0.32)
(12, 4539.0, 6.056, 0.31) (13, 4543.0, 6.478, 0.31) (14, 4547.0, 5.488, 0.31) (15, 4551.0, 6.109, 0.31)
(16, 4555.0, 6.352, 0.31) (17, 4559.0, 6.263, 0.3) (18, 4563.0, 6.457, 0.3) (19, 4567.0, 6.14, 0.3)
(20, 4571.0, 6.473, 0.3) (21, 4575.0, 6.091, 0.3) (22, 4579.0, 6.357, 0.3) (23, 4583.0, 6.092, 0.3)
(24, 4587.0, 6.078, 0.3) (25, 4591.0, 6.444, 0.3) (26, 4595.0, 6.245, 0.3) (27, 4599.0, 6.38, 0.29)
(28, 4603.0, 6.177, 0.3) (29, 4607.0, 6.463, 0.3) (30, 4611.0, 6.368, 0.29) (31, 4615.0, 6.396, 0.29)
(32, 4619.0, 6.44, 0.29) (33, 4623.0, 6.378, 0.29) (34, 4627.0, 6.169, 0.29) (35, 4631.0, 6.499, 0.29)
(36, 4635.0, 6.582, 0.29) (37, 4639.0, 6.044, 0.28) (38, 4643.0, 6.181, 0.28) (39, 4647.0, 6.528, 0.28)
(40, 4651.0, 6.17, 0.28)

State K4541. 0.8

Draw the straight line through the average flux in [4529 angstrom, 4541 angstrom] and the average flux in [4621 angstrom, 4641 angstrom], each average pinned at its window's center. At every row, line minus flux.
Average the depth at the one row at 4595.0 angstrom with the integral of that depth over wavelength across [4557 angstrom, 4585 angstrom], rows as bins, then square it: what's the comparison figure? 12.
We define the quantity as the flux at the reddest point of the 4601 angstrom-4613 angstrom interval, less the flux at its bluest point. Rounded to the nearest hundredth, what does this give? 0.19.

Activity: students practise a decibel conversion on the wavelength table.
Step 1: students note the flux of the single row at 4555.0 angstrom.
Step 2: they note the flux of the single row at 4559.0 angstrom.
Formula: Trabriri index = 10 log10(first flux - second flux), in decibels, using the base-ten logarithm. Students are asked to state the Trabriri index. -11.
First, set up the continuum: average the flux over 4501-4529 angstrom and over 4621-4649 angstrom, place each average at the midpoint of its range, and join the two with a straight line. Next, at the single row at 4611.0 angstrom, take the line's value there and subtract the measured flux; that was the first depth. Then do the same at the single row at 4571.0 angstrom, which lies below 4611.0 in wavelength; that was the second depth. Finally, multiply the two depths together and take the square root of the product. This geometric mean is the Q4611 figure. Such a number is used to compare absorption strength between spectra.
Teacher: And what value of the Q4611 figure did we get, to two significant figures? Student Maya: 0.24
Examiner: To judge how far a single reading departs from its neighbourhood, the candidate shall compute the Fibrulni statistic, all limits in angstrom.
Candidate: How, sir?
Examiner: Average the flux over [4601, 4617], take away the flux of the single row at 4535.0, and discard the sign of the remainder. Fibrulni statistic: 0.71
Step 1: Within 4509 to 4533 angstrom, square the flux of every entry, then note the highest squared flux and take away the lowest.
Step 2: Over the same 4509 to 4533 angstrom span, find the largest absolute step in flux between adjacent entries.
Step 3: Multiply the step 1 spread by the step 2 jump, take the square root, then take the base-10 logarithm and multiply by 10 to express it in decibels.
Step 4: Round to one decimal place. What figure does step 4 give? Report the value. 2.9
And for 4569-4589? 1.4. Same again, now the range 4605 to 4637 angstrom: 1.2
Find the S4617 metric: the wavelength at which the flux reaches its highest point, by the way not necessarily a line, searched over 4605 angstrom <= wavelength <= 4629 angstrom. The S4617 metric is 4607.0 angstrom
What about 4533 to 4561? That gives 4543.0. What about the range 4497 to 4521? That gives 4507.0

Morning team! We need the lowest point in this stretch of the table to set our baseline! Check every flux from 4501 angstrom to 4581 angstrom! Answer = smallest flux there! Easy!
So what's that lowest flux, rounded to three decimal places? 5.350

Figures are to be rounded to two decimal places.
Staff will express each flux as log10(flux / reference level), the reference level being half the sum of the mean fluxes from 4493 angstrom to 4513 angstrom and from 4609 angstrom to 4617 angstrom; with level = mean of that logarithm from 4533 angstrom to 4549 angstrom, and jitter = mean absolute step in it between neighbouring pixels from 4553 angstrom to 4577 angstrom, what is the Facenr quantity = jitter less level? 0.03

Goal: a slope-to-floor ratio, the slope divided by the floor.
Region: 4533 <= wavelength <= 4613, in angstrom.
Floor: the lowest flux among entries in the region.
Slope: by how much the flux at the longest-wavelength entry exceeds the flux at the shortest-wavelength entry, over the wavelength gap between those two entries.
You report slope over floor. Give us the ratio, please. 0.0017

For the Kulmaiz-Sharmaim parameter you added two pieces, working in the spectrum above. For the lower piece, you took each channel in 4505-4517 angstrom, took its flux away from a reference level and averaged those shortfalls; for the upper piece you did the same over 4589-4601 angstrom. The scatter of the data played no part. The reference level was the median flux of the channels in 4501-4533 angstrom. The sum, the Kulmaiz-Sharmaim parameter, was -0.27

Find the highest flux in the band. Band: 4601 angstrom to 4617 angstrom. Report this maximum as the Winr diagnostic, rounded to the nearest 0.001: 6.463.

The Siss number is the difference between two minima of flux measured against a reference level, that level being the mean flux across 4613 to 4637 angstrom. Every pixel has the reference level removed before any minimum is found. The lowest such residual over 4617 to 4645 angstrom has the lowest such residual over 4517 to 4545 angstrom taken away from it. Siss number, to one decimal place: 0.4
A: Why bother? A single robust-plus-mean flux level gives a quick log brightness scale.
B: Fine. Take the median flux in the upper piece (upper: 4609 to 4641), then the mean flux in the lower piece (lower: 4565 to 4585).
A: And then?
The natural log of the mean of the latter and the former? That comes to 1.84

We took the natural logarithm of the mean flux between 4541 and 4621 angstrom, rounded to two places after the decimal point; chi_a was 1.83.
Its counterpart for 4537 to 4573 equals 1.82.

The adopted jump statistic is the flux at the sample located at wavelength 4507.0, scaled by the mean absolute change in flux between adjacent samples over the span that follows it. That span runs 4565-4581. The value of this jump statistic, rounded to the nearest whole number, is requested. 18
